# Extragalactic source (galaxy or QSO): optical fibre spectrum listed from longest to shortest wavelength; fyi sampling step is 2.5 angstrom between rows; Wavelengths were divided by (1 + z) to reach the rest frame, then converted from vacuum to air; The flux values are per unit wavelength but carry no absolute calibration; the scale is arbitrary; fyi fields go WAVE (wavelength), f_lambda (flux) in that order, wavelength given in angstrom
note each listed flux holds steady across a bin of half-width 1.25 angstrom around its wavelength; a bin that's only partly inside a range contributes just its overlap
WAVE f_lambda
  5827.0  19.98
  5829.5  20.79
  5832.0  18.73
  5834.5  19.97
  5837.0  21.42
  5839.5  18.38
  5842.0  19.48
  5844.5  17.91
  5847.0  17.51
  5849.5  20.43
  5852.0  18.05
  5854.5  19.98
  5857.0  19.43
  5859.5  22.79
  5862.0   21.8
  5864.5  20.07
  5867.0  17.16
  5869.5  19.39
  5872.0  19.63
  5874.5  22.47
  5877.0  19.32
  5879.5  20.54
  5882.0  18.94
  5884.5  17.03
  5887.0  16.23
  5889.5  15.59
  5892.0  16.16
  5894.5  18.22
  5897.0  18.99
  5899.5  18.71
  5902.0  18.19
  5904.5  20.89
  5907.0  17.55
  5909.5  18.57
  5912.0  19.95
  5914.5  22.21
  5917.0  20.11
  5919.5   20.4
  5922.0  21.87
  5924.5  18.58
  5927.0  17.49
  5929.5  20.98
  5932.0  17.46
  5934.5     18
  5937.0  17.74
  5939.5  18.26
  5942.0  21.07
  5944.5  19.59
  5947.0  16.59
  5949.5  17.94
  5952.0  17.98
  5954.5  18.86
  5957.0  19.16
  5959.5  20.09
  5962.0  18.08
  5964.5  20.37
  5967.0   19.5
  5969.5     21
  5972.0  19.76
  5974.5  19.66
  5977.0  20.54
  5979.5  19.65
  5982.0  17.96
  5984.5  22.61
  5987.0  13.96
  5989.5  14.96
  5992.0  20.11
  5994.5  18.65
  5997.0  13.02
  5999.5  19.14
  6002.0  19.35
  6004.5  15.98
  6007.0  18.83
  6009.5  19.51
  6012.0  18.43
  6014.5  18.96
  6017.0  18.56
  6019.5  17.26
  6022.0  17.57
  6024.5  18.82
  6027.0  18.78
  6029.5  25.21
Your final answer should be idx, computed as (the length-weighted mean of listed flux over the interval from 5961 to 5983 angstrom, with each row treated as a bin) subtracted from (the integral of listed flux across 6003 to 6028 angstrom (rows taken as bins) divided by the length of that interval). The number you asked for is -1.37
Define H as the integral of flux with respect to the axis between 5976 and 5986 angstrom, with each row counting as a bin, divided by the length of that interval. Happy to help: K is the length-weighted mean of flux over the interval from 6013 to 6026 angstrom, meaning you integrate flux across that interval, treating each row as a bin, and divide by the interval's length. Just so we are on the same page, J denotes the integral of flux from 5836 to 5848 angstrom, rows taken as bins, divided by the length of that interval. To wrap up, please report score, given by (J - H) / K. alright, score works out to -0.06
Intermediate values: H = 20.0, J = 18.9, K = 18.2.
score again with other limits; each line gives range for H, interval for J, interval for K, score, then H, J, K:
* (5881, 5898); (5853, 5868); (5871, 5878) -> 0.14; 17.3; 20.2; 20.5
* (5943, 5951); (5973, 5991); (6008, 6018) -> 0.02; 18.1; 18.5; 18.9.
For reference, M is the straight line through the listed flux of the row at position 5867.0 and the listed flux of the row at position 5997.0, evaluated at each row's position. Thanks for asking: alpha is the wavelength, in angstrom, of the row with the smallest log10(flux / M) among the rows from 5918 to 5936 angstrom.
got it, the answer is 5927.0 angstrom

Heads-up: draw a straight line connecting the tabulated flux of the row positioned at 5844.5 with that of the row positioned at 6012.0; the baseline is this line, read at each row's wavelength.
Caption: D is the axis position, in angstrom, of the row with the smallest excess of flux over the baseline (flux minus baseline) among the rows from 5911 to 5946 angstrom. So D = 5932.0 angstrom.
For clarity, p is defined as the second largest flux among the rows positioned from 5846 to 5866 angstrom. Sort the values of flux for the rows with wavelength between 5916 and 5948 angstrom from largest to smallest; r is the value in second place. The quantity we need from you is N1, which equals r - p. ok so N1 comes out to -0.7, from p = 21.8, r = 21.07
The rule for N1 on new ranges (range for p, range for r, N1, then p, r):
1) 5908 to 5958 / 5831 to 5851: -1.4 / 21.87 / 20.43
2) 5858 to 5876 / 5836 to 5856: -2.0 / 22.47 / 20.43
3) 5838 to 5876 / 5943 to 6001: -1.5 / 22.47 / 21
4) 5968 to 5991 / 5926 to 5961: 0.0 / 21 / 20.98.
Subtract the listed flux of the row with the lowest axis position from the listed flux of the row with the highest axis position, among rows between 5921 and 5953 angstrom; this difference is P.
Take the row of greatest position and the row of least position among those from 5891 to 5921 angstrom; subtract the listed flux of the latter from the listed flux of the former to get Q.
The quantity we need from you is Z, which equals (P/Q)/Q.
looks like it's -0.2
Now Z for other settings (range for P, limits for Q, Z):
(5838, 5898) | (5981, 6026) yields 0.8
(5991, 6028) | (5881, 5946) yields -3.1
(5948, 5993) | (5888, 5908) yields 0.6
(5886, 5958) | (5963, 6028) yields 1.2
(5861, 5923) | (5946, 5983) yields 0.0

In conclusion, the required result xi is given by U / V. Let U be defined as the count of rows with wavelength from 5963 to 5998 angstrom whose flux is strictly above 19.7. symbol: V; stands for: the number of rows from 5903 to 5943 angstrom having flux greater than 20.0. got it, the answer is 0.9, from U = 6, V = 7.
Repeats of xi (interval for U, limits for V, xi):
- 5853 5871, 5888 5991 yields 0.3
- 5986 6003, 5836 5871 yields 0.2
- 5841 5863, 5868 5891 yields 2.0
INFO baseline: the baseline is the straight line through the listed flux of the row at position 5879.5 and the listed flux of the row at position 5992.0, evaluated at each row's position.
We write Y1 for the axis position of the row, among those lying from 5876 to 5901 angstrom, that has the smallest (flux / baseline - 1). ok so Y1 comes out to 5889.5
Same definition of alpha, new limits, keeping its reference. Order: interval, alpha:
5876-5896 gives 5889.5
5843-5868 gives 5847.0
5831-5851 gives 5847.0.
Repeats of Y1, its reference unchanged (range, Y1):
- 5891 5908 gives 5892.0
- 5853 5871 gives 5867.0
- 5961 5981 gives 5962.0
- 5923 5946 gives 5932.0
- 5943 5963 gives 5947.0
